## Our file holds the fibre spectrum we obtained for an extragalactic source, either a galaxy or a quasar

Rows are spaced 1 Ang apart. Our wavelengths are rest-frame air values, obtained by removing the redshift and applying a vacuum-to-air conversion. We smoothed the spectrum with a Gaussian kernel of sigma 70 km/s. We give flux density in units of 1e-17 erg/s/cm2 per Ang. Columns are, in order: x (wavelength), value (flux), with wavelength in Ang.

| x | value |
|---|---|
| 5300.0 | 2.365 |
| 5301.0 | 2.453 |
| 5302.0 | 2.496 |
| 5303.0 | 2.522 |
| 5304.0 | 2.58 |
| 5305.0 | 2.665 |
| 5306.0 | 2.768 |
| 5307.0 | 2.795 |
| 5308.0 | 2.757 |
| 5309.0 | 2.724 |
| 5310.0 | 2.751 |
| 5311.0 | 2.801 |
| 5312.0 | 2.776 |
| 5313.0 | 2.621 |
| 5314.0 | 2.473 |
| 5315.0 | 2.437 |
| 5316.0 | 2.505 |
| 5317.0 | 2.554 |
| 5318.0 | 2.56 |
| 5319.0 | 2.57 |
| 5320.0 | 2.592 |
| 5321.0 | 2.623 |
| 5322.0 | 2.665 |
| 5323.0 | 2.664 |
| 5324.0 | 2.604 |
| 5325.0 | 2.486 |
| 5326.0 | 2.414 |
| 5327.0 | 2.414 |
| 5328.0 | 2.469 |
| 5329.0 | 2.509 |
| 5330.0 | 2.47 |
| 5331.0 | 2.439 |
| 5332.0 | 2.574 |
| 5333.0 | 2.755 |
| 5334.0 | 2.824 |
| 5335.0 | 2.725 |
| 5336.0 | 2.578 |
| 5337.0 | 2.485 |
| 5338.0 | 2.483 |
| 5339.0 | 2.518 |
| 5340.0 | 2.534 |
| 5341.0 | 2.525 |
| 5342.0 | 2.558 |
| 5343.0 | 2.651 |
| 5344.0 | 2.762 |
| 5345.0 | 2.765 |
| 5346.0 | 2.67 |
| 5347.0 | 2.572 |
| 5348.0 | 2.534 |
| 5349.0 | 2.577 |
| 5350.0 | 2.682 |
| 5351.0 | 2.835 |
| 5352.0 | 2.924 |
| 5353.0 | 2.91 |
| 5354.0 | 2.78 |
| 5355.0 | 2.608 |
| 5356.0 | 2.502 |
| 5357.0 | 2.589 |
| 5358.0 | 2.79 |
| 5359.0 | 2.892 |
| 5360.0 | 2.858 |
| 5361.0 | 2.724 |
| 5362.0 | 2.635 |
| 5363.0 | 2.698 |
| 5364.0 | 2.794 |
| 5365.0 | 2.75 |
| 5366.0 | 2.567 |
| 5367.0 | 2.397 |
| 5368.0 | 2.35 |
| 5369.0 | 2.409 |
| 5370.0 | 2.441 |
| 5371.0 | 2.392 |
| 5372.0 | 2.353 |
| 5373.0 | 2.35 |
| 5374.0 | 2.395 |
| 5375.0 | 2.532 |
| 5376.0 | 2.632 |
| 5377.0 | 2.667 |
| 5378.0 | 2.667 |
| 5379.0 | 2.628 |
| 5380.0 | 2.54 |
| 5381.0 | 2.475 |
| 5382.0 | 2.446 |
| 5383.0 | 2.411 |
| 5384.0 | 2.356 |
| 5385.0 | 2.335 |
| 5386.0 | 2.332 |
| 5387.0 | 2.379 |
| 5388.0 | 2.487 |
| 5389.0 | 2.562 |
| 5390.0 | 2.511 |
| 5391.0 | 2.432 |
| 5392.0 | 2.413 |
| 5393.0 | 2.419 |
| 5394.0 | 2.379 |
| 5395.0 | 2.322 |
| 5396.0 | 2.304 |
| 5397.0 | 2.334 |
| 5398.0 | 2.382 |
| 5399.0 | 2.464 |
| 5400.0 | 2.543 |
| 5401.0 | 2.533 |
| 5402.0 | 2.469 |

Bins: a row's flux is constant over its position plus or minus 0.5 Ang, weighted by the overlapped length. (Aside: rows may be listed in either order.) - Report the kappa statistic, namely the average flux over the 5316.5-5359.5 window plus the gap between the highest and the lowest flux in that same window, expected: 3.13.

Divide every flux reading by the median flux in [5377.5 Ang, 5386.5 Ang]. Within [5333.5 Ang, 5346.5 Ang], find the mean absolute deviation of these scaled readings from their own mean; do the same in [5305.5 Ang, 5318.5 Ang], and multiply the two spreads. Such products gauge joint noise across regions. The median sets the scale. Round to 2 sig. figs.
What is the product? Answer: 0.0021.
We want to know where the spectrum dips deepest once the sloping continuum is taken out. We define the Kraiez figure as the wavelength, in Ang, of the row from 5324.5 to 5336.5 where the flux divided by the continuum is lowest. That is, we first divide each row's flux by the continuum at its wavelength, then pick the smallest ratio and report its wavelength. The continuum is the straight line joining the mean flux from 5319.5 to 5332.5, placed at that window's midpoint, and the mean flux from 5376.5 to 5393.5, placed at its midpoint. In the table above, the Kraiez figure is 5326.0 Ang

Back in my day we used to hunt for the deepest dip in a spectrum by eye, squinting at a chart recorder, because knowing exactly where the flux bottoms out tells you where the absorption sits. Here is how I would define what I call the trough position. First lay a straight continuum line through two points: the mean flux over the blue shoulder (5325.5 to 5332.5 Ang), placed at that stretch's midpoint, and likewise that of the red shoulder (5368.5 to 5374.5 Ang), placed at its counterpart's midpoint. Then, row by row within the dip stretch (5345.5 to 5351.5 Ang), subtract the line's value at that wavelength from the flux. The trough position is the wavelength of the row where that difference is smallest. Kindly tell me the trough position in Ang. 5348.0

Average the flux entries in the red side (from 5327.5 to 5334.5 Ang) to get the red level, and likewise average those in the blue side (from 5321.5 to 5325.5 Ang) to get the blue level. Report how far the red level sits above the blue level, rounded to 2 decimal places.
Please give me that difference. -0.03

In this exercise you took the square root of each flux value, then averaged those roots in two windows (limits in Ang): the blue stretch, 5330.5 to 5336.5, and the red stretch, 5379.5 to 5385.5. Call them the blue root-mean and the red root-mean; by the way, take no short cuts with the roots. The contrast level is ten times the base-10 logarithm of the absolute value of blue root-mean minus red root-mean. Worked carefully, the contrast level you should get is -11.6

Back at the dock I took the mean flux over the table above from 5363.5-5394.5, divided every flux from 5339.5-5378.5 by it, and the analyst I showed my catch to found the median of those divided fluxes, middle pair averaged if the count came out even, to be 1.062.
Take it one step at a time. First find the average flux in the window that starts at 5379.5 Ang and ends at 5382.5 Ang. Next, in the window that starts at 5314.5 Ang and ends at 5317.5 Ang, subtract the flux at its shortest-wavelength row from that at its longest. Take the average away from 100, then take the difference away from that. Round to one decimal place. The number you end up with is 97.4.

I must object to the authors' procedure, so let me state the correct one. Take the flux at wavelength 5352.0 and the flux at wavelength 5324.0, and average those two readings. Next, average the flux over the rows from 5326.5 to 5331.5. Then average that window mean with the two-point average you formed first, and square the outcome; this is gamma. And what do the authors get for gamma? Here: 6.82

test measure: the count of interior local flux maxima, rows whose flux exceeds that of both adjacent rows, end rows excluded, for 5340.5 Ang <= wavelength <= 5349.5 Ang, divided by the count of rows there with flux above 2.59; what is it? 0.25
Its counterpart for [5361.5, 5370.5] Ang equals 0.25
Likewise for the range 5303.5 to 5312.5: 0.25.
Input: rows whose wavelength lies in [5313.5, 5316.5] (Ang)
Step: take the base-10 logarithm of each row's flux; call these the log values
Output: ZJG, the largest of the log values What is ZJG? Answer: 0.399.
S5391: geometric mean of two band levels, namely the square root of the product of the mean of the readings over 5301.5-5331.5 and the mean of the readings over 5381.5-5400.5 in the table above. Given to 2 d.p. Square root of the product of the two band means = 2.50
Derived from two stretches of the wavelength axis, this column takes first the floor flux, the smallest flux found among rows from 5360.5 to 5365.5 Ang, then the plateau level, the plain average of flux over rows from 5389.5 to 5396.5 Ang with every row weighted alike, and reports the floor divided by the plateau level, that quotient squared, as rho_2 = 1.21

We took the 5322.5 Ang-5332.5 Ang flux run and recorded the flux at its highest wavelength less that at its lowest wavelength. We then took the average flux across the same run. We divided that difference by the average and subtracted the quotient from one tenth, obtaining 0.14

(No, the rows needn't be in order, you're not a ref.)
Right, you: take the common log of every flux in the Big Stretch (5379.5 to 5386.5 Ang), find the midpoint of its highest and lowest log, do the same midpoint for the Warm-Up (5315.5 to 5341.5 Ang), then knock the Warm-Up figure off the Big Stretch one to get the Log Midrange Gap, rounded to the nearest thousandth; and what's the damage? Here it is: -0.031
